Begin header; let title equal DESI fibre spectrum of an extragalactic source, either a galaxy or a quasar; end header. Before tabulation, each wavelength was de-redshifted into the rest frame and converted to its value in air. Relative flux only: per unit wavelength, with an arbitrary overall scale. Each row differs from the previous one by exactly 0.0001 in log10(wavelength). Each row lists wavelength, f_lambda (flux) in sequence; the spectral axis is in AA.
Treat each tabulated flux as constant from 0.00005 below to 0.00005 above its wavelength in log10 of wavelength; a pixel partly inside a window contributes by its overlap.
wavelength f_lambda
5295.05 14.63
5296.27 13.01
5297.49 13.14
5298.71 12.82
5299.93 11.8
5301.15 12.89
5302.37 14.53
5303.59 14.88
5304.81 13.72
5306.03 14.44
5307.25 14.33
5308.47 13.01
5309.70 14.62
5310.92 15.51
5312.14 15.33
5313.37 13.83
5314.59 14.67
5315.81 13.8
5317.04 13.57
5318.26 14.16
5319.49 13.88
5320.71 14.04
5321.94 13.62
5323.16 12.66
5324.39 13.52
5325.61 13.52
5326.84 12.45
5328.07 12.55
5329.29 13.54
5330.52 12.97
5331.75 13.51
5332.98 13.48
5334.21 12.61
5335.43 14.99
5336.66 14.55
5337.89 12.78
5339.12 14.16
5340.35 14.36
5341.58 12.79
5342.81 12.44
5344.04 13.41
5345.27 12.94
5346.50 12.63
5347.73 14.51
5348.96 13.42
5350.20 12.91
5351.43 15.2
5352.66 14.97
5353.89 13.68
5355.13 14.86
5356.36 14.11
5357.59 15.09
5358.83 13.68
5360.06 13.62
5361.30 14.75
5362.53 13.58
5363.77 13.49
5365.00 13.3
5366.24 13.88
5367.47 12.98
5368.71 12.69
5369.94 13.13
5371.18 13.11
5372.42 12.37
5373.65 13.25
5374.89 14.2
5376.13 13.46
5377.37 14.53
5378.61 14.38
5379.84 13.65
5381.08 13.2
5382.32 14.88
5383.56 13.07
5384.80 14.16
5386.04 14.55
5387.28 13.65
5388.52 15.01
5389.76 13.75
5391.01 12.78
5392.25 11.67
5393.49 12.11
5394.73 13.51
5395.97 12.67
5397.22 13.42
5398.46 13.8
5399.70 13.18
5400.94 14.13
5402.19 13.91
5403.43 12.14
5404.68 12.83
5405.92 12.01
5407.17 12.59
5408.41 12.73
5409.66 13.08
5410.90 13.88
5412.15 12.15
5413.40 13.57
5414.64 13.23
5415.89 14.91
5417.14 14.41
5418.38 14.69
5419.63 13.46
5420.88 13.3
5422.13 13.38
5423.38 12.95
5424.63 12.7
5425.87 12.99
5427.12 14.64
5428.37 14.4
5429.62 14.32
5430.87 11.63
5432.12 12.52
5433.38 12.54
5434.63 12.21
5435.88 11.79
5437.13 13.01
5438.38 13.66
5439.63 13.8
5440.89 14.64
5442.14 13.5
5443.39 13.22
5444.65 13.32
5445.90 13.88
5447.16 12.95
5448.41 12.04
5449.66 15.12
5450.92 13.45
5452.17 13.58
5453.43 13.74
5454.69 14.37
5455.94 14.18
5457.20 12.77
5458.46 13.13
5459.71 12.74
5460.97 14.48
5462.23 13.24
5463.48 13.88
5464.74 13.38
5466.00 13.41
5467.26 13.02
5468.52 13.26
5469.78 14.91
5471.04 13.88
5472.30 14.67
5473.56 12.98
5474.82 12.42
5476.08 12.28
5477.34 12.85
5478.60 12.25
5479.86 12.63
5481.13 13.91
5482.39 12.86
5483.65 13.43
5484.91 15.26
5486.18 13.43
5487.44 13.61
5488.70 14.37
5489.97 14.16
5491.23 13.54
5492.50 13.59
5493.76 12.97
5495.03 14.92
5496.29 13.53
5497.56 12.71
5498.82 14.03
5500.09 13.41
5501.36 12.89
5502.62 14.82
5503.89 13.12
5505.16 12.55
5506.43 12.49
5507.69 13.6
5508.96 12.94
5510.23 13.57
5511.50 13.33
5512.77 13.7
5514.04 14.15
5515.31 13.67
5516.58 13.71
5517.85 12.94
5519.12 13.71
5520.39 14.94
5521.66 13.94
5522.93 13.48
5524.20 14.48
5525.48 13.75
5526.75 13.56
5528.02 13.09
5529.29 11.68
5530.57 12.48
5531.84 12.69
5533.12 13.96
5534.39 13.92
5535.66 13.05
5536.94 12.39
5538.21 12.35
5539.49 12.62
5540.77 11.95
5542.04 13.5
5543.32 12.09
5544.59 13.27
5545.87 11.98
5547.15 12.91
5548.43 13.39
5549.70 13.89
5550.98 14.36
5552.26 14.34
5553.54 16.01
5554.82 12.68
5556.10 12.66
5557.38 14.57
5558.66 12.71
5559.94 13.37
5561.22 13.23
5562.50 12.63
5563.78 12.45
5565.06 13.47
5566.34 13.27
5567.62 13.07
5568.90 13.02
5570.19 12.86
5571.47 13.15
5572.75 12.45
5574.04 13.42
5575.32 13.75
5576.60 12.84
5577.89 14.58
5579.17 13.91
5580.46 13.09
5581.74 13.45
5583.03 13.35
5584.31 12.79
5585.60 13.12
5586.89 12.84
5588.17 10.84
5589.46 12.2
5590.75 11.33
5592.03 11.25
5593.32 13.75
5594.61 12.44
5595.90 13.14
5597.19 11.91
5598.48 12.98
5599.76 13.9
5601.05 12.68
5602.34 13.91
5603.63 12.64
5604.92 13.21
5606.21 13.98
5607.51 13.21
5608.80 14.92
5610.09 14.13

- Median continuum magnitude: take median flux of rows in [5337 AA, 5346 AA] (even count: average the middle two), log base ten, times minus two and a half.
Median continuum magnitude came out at -2.78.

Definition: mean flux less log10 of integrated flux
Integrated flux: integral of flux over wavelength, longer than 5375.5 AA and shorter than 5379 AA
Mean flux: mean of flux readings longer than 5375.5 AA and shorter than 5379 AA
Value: 12.4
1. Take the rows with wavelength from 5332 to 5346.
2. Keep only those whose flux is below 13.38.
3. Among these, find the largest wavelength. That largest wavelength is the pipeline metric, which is 5345.27 AA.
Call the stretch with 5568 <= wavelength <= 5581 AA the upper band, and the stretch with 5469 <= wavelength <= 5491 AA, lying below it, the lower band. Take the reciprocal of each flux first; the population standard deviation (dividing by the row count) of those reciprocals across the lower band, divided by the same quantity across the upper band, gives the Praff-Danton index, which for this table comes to 1.5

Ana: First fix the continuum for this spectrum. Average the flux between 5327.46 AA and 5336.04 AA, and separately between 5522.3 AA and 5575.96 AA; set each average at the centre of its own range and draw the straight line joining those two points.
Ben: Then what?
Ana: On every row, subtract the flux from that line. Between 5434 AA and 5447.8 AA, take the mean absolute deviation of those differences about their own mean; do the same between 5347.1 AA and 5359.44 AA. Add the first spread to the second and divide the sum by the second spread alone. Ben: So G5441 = 1.8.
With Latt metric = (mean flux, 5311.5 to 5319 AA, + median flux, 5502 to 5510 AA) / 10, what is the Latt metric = 2.73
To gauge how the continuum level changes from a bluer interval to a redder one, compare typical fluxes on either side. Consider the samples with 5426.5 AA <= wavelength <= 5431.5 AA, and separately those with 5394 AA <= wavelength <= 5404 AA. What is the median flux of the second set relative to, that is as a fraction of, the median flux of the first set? 0.94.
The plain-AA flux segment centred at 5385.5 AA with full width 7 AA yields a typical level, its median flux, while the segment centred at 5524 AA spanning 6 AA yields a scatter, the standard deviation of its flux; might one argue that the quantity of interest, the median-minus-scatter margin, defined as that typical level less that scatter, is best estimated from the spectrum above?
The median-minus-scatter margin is 14.0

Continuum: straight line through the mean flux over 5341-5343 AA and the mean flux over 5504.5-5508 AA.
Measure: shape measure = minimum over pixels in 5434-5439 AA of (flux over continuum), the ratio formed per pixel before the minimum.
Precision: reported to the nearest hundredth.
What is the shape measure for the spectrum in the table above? 0.92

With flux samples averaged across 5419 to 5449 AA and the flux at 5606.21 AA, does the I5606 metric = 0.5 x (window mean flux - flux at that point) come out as -0.39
